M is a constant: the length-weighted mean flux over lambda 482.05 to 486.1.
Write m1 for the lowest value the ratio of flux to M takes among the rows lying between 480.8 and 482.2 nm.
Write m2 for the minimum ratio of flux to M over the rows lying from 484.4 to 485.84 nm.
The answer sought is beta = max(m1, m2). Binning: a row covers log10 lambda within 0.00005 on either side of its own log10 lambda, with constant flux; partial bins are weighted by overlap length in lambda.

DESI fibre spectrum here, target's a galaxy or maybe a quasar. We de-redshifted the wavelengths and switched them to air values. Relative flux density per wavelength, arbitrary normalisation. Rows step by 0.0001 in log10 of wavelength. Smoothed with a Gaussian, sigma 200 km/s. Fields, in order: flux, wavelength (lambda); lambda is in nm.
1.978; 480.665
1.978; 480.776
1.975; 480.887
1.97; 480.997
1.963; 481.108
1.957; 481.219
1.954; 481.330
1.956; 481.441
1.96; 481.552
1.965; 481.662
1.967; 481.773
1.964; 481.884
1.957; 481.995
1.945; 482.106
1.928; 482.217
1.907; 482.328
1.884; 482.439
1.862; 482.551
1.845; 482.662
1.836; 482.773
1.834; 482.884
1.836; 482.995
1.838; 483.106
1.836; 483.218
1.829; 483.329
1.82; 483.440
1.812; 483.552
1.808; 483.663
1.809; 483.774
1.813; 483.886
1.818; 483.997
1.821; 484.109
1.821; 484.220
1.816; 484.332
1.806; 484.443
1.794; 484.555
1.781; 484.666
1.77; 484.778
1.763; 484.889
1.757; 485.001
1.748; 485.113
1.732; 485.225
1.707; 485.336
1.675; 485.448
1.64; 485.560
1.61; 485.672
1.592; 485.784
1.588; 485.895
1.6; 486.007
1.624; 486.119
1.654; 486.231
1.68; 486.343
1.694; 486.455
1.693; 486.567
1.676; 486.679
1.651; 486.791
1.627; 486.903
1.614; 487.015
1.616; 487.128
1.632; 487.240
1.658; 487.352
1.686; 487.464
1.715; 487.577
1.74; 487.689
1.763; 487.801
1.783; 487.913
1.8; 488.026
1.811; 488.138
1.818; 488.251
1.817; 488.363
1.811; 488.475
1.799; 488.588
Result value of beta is 1.09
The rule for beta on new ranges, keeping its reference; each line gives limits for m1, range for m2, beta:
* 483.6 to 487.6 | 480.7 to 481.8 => 1.10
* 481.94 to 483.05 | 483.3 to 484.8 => 1.03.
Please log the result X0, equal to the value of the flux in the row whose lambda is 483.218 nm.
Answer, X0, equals 1.836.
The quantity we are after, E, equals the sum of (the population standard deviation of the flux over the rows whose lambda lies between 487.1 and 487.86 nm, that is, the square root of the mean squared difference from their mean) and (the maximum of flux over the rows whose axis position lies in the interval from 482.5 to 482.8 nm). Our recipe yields 1.91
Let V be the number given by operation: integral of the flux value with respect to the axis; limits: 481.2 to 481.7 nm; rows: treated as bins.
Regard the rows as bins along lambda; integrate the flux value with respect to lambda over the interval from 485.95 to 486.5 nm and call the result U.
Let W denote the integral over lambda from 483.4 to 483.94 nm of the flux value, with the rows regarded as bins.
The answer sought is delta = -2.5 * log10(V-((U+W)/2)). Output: 3.6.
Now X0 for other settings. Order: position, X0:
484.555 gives 1.794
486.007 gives 1.6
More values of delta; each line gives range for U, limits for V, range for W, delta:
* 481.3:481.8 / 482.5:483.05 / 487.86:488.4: 3.6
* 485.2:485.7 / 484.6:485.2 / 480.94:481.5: 2.6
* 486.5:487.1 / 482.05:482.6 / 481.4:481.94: 4.2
